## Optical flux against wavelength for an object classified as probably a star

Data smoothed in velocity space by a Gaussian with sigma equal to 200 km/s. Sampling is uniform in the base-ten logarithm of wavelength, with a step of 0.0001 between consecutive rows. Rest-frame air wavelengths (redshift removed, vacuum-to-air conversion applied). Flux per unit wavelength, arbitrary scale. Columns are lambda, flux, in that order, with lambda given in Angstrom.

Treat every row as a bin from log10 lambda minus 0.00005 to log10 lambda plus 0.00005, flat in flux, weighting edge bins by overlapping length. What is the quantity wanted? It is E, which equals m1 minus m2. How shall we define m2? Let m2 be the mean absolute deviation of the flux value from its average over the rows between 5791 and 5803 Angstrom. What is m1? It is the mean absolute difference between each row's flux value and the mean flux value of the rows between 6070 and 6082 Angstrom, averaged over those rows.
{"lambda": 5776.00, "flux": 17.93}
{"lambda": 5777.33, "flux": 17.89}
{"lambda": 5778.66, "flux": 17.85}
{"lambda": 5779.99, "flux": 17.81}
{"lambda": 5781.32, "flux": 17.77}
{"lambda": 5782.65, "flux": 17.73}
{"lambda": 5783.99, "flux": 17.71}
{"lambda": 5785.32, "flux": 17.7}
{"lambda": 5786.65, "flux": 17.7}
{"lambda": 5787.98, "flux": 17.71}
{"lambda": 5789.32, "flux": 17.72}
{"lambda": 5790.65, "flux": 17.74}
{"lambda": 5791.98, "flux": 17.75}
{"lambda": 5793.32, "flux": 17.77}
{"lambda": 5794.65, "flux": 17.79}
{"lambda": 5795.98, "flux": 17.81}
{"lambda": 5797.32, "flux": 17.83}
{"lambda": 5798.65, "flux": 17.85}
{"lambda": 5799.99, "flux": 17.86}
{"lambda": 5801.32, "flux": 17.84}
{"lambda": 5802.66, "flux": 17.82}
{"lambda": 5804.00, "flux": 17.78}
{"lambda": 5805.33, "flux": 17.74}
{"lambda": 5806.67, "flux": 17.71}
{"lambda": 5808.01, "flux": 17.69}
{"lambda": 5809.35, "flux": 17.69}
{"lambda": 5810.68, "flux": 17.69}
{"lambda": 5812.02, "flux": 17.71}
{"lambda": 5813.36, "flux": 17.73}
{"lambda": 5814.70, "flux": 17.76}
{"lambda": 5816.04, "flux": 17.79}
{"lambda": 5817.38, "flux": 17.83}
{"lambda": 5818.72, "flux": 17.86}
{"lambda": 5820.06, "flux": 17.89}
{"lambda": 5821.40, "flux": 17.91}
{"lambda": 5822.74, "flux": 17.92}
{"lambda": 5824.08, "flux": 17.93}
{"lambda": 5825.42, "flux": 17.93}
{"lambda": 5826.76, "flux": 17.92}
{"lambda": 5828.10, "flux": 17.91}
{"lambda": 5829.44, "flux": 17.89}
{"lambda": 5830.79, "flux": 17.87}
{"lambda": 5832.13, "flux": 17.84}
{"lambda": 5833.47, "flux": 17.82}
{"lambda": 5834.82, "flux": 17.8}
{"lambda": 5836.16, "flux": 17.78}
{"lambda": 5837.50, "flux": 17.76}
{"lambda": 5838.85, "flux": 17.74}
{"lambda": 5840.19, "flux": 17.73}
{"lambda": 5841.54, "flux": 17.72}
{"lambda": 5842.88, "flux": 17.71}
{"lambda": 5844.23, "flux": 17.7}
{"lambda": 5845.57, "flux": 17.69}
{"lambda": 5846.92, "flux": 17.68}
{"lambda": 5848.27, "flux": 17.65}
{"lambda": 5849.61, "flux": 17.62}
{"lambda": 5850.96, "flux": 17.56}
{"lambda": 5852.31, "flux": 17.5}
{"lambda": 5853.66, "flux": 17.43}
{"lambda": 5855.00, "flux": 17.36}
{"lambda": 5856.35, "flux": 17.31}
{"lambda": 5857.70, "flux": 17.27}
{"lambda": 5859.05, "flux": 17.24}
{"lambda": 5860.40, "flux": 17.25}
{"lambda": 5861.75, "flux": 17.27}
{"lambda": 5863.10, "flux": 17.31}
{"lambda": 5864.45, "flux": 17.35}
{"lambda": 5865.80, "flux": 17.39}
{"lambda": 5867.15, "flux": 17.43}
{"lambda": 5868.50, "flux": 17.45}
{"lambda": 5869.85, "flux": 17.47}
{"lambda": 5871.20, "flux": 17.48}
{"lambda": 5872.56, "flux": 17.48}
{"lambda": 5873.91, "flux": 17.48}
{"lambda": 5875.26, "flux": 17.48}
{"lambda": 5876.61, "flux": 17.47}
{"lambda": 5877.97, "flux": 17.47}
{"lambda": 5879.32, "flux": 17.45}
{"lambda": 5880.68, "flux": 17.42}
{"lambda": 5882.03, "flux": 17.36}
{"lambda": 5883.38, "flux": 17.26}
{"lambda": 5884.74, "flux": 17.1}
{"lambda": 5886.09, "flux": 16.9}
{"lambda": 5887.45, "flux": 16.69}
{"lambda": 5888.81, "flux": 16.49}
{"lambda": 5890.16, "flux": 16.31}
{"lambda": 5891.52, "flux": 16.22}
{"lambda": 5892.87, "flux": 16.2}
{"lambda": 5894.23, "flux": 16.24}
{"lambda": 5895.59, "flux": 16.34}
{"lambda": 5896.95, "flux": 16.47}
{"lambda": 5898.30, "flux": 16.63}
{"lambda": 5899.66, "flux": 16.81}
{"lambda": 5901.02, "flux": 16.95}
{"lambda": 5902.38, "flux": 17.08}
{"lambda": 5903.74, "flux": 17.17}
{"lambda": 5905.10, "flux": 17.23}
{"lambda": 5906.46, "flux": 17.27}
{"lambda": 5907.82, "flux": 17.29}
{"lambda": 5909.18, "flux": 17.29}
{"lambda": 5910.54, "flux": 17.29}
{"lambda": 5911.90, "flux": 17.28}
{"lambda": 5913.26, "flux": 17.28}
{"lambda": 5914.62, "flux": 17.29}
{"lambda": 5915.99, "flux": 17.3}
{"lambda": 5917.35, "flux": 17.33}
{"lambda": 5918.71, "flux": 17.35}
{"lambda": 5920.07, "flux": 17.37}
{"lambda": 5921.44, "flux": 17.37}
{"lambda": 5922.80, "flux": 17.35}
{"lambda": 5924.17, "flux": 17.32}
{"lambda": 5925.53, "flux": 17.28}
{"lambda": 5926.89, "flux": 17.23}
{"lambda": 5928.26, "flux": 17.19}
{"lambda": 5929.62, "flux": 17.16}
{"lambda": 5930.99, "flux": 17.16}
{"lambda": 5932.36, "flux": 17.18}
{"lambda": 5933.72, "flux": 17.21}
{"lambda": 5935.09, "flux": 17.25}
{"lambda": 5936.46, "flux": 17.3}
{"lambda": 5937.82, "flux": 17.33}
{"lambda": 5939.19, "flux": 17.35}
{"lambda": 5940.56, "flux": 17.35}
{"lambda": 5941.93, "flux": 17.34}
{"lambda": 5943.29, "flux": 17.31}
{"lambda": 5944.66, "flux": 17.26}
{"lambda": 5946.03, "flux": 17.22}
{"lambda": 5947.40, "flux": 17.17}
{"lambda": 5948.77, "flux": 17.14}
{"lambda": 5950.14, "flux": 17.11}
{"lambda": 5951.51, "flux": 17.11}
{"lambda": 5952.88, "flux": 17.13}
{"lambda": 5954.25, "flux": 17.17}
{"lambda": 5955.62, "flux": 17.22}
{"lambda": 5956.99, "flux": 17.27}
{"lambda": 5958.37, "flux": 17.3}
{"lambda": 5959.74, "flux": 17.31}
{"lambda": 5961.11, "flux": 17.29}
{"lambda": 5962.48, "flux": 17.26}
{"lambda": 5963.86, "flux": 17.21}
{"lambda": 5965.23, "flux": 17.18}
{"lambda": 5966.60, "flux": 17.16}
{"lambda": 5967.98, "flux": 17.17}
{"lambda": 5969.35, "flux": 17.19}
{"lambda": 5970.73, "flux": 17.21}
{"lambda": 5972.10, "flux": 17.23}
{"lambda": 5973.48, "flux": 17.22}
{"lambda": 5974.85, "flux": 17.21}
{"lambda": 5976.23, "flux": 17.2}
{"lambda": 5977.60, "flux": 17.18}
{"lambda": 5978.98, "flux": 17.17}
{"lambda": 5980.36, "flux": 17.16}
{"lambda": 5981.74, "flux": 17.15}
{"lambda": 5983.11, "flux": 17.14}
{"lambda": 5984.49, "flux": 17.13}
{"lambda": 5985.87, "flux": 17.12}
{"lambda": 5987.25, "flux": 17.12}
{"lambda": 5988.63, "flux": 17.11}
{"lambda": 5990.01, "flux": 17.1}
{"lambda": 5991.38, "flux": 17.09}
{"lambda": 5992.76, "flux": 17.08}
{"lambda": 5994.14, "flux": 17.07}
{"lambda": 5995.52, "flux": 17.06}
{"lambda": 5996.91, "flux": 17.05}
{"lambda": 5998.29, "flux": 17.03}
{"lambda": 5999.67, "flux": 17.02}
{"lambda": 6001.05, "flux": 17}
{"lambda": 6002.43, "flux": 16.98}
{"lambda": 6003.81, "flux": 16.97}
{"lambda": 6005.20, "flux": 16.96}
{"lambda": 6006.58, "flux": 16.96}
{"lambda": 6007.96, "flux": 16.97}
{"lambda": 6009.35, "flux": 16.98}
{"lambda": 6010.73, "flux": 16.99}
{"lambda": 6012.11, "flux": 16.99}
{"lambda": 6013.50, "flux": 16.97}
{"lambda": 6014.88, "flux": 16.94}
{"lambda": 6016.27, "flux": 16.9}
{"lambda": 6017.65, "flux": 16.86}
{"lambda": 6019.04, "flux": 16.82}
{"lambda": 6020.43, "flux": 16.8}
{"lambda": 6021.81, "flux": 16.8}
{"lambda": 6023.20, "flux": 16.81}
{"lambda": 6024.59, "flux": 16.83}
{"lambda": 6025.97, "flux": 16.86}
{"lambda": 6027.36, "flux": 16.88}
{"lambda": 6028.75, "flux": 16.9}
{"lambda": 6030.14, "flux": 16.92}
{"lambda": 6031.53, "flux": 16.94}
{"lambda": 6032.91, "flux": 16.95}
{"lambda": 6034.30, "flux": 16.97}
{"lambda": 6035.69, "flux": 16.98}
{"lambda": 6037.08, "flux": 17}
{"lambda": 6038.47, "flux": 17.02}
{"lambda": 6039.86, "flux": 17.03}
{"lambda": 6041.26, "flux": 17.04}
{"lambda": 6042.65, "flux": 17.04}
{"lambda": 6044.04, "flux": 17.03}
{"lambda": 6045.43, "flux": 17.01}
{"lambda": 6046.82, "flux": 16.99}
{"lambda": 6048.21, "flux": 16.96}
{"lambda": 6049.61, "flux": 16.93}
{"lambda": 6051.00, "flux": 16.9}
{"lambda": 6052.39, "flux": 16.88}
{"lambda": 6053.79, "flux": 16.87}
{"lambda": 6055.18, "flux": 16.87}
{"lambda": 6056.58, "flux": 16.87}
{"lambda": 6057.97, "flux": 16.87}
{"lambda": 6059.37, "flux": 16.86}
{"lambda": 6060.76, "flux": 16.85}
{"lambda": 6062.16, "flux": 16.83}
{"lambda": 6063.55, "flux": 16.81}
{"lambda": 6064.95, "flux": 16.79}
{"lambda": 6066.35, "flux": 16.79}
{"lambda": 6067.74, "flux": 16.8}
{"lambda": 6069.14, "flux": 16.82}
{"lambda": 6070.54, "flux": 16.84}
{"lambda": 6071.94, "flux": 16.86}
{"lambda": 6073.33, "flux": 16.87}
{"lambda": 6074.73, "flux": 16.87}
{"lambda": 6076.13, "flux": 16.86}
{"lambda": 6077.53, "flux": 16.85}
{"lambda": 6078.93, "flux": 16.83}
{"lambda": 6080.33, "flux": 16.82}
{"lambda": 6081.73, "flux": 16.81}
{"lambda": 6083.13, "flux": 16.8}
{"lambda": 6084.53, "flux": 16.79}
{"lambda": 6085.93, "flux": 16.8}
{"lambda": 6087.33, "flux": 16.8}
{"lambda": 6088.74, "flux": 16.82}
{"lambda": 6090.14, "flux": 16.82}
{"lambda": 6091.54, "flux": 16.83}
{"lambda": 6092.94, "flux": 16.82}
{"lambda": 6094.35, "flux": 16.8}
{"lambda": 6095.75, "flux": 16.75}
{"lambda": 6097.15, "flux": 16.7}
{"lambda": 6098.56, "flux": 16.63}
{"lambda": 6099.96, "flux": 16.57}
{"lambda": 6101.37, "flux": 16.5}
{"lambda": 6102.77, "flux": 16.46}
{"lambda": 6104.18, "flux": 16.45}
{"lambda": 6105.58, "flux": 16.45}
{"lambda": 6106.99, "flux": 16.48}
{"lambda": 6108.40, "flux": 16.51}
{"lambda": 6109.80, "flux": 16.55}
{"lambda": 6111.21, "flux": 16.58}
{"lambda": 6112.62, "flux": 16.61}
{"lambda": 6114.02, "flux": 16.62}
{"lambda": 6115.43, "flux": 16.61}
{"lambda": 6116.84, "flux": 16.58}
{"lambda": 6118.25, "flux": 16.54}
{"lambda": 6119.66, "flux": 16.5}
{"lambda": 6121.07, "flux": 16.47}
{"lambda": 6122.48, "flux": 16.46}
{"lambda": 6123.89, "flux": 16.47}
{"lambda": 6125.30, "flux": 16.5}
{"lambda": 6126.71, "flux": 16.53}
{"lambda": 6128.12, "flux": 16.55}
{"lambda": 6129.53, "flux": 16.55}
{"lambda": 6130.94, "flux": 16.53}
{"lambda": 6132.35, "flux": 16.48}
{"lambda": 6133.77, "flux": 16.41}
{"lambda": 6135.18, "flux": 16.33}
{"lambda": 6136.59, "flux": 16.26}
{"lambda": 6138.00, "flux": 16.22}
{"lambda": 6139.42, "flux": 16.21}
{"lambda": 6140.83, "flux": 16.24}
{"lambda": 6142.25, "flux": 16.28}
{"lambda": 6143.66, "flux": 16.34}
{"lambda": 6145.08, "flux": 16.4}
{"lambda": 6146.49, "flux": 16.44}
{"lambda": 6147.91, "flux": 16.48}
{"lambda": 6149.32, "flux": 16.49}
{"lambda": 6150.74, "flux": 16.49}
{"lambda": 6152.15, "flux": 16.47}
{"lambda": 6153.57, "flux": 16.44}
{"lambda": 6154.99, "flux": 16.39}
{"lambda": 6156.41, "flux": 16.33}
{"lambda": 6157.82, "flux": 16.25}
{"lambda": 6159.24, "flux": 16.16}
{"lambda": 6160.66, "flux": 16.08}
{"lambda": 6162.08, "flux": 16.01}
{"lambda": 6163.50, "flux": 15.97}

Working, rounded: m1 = 0.02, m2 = 0.03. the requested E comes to -0.011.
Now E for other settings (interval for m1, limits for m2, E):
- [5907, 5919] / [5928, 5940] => -0.045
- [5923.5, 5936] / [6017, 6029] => 0.013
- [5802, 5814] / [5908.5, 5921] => 0.007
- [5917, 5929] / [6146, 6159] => -0.013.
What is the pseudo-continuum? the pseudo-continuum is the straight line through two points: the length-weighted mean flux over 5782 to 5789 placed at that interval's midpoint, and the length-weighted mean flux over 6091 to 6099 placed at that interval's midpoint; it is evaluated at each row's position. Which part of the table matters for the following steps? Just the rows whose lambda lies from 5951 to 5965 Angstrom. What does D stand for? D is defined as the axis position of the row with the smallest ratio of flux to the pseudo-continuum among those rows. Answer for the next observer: 5951.51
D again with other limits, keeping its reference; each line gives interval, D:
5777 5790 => 5785.32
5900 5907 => 5901.02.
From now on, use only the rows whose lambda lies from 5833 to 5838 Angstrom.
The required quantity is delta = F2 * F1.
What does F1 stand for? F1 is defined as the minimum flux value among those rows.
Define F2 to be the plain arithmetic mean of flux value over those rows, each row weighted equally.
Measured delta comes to 316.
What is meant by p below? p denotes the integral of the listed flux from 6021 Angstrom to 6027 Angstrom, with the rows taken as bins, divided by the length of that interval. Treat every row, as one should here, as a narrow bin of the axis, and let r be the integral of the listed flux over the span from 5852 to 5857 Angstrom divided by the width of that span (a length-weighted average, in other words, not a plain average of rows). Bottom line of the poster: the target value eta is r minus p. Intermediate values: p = 16.8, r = 17.4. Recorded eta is 0.56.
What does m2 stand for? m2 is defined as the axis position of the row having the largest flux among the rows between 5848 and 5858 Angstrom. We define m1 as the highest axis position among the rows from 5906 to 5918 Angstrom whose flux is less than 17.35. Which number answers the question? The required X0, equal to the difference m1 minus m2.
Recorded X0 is 69.1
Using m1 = 5917.35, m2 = 5848.27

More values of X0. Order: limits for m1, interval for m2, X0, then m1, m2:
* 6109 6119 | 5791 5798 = 320.9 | 6118.25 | 5797.32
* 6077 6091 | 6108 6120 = -23.9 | 6090.14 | 6114.02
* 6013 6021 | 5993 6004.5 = 26.3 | 6020.43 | 5994.14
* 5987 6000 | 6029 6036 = -36.0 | 5999.67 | 6035.69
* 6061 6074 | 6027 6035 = 39.0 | 6073.33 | 6034.30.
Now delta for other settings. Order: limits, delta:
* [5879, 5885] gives 296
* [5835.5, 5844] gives 314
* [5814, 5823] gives 317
